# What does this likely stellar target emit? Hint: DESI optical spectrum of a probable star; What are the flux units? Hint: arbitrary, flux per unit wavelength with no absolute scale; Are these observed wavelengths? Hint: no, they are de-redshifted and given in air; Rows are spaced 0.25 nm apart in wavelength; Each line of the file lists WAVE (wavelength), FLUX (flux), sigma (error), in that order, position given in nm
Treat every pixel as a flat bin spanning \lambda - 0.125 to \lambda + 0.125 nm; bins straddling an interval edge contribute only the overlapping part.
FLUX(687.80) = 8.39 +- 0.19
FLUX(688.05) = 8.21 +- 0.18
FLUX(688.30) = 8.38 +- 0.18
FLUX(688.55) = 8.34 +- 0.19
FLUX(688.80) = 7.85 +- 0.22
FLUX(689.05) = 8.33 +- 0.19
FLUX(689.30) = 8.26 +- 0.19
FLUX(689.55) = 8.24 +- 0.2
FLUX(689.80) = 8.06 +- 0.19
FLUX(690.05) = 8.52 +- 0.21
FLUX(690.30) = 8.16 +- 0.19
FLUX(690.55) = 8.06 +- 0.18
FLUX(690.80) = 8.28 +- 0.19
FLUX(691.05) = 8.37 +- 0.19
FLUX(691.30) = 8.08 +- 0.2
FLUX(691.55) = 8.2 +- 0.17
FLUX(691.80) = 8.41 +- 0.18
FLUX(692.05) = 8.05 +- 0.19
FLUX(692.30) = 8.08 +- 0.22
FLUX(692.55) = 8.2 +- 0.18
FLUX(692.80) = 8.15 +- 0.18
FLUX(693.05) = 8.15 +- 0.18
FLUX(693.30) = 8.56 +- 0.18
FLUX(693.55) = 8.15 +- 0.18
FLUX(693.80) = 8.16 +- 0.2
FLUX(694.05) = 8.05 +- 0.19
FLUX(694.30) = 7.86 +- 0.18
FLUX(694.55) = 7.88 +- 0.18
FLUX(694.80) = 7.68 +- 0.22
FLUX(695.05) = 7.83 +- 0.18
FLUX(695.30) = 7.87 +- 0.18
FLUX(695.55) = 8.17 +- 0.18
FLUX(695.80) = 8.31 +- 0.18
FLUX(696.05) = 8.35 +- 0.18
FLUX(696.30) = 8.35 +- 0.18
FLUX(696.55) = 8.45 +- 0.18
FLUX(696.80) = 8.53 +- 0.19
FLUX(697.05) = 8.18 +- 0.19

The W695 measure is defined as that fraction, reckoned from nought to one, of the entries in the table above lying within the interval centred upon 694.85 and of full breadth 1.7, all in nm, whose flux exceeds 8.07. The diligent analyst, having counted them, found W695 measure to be 0.14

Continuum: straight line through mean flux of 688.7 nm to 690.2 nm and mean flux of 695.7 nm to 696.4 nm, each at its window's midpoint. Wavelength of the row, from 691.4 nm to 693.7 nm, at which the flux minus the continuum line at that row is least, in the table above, 692.05 nm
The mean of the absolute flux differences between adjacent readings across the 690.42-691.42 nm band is 0.200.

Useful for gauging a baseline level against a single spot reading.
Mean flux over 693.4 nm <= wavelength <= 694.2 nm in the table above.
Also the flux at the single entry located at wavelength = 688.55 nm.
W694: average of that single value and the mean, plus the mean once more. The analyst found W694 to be 16.4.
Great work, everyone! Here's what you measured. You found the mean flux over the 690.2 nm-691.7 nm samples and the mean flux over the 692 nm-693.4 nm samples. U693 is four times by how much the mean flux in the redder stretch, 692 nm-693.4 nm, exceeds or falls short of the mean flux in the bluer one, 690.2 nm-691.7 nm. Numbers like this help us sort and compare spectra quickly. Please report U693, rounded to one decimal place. 0.0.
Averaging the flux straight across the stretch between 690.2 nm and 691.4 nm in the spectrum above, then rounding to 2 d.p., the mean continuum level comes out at 8.19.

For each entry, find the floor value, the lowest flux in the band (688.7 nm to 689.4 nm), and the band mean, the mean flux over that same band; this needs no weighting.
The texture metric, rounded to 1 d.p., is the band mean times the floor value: 64.0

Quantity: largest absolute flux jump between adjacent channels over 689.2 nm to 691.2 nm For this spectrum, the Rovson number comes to 0.46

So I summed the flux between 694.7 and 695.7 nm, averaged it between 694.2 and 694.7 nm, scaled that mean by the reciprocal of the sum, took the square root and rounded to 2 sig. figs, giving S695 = 0.50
